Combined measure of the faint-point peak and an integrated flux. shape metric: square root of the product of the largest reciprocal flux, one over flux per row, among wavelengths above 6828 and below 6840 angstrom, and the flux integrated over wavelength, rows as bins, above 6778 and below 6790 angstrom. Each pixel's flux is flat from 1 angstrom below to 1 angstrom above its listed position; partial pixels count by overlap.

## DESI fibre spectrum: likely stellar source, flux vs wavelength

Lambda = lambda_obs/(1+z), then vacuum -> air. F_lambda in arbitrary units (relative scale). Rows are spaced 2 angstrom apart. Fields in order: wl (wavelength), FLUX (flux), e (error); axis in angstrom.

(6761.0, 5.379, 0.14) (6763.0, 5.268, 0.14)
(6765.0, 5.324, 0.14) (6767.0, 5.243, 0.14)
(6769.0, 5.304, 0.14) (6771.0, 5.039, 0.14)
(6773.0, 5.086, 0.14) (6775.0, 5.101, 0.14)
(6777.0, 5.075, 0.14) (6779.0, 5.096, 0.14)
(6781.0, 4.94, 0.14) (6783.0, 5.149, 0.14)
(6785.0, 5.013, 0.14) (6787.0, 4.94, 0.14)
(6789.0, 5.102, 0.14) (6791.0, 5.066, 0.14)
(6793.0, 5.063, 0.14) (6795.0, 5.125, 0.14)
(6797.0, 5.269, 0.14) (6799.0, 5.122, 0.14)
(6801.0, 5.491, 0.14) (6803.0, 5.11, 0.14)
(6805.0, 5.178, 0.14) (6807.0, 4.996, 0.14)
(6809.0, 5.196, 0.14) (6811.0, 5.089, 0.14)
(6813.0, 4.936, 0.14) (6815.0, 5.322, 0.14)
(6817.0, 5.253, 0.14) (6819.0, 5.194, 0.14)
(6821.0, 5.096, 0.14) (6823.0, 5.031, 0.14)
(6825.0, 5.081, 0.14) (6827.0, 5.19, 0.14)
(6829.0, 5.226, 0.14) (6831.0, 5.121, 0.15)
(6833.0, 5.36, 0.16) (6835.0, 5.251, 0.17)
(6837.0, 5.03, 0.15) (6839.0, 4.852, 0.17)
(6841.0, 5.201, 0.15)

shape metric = 3.53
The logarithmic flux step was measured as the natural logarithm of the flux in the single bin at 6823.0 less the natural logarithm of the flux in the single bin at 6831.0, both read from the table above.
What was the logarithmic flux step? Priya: -0.018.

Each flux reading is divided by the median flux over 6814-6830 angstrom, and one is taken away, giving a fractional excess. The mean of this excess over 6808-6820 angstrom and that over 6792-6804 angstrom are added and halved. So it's -0.0022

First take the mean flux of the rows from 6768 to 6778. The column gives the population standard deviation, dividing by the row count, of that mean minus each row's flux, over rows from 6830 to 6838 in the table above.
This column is 0.125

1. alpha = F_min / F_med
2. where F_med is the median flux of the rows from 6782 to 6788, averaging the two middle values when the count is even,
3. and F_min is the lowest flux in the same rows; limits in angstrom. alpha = 0.985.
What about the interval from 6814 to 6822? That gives 0.976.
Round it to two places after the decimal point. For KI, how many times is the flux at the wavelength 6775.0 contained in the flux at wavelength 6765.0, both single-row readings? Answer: 1.04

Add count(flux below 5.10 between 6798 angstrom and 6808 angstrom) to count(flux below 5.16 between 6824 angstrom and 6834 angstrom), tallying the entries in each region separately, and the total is 3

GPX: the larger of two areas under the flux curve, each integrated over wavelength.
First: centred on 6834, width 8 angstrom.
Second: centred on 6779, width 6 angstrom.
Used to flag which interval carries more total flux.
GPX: 42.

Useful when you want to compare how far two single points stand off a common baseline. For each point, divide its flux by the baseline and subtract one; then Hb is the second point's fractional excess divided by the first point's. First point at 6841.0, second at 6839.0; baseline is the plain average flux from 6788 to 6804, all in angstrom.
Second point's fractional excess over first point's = -10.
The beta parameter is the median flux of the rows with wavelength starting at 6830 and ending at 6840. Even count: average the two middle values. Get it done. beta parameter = 5.12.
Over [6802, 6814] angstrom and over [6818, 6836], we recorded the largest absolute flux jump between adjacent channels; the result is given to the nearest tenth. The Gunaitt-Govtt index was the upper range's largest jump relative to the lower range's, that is 1.2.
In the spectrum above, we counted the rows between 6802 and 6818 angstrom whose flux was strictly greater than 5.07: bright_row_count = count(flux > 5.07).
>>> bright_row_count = 6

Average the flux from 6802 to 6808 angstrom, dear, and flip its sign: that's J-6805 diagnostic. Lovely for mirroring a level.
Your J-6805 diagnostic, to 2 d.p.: -5.09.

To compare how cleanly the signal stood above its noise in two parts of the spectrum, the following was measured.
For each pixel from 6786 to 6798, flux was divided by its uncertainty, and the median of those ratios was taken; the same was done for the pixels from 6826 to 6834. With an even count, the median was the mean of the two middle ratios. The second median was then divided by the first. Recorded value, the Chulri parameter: 0.980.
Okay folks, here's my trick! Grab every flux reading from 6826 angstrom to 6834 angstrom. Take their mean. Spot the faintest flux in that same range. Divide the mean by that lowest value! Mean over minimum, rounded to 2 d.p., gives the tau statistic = 1.02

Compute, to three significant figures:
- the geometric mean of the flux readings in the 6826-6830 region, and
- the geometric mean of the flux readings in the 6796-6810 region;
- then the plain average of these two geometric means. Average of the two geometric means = 5.20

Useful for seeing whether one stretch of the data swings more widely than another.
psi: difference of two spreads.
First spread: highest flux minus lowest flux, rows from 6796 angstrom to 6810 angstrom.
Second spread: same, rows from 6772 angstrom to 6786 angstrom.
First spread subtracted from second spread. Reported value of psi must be -0.29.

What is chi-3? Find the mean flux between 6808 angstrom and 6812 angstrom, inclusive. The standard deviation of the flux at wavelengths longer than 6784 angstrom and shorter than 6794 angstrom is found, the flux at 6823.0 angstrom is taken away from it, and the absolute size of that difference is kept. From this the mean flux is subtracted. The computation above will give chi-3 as -0.17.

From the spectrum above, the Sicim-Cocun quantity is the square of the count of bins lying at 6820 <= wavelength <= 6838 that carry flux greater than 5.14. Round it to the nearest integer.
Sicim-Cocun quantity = 16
